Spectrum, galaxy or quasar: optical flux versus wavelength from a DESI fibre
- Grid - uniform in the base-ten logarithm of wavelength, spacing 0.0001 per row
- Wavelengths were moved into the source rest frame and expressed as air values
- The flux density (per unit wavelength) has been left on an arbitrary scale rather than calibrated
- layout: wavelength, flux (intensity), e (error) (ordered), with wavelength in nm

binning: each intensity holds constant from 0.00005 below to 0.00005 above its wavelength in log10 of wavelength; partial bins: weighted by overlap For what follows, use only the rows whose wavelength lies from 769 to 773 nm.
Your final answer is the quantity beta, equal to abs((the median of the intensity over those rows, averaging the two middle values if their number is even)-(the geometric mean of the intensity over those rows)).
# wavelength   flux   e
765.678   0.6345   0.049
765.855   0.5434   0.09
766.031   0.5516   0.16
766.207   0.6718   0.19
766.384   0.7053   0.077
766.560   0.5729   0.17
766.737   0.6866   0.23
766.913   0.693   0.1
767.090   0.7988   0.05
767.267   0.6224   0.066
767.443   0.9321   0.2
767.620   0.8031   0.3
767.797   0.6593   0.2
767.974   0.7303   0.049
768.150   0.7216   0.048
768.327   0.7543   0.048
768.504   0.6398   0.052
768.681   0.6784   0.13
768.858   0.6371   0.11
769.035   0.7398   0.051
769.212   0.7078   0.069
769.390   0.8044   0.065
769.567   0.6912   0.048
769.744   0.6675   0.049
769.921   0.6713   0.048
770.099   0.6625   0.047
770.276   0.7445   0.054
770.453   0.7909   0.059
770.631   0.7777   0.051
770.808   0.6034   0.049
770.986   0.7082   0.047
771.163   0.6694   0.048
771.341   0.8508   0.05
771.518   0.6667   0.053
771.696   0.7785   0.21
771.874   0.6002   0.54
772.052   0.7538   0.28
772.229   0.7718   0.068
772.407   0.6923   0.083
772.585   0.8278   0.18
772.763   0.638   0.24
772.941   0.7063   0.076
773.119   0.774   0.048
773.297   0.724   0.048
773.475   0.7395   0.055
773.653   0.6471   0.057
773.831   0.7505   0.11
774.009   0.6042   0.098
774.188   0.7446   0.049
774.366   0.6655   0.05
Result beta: 0.008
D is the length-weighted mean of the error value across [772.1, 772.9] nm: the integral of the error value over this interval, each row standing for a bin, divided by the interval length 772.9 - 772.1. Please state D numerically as 0.146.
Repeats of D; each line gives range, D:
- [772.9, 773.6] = 0.055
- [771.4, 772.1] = 0.261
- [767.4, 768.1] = 0.179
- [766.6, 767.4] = 0.120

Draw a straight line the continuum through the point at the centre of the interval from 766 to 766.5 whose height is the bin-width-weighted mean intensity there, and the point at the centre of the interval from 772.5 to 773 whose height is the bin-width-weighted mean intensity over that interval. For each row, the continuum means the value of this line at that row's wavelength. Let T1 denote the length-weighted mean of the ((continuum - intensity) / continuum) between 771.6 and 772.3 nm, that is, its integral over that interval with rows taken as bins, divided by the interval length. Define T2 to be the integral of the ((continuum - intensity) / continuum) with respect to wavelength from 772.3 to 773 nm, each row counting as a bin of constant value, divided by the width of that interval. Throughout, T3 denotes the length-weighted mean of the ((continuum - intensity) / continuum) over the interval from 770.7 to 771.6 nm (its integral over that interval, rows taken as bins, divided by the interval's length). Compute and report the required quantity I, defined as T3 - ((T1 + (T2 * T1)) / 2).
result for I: 0.01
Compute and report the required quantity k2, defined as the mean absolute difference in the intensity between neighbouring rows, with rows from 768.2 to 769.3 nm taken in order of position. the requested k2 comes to 0.066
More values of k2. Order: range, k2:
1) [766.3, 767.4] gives 0.107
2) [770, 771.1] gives 0.084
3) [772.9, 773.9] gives 0.066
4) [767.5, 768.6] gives 0.074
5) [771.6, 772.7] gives 0.113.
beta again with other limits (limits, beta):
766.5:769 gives 0.014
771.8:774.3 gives 0.022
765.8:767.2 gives 0.032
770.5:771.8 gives 0.010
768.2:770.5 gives 0.014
